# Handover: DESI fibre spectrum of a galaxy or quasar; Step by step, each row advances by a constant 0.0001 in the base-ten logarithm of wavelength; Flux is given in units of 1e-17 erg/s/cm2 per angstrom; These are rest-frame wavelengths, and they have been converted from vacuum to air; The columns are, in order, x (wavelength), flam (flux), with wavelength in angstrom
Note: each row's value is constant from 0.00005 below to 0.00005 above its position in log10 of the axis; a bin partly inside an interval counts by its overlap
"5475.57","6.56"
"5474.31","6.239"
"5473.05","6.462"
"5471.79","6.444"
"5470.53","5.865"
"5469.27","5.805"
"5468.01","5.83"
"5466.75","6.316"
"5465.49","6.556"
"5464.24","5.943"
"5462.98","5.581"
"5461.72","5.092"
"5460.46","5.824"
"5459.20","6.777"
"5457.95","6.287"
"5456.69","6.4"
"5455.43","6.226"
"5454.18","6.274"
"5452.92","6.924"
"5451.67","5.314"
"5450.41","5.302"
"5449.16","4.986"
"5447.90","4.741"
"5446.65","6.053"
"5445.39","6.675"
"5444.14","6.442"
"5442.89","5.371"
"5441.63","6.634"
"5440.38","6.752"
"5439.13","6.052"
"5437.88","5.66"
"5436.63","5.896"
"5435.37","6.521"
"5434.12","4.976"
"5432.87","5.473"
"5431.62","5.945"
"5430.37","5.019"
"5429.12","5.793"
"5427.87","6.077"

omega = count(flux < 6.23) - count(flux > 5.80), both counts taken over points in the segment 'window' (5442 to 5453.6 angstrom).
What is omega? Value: 2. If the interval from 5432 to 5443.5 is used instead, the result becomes 1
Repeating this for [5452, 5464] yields -3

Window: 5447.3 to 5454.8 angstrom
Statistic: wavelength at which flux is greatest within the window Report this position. 5452.92 angstrom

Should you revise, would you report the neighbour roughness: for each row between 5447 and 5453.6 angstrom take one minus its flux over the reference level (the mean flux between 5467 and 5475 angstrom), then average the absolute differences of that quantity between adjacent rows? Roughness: 0.089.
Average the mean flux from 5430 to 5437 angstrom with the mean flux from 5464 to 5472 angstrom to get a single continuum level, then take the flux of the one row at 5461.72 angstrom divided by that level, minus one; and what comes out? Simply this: -0.13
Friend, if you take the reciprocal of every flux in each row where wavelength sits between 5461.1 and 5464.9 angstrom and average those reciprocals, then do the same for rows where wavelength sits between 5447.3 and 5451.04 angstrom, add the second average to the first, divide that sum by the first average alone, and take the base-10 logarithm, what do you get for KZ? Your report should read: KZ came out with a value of 0.323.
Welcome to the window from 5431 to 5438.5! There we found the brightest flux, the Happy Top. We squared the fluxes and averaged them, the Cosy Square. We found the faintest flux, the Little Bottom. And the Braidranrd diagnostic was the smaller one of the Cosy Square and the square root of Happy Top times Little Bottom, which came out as 5.70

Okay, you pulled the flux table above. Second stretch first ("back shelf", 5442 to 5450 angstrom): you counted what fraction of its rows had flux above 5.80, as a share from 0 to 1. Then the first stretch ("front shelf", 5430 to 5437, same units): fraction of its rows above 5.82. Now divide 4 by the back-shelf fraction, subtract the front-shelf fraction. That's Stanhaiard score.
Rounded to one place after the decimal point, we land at 7.5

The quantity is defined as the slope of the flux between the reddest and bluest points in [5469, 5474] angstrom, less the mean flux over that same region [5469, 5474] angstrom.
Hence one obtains -6.0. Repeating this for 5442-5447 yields -6.0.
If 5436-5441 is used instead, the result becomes -5.9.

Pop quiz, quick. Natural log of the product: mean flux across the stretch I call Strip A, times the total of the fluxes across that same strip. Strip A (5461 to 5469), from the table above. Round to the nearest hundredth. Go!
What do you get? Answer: 5.34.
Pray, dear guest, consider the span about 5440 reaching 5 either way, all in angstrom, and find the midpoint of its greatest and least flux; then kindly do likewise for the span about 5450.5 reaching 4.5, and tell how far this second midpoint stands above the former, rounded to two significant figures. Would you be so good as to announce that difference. -0.23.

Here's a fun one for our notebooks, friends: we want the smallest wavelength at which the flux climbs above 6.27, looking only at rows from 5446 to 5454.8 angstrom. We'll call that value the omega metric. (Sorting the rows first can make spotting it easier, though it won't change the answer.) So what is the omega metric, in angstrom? 5452.92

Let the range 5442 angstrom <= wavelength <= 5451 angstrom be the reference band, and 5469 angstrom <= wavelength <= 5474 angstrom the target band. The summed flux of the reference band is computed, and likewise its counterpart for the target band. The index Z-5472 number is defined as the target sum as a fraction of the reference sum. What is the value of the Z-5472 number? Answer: 0.62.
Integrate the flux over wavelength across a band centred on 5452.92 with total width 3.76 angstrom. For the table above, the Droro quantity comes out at 23.2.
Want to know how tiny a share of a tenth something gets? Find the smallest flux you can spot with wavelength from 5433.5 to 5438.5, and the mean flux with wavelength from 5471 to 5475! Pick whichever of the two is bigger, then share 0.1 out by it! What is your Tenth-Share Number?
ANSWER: 0.0157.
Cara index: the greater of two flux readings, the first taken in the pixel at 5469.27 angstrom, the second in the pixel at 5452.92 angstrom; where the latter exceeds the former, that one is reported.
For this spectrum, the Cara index 6.92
